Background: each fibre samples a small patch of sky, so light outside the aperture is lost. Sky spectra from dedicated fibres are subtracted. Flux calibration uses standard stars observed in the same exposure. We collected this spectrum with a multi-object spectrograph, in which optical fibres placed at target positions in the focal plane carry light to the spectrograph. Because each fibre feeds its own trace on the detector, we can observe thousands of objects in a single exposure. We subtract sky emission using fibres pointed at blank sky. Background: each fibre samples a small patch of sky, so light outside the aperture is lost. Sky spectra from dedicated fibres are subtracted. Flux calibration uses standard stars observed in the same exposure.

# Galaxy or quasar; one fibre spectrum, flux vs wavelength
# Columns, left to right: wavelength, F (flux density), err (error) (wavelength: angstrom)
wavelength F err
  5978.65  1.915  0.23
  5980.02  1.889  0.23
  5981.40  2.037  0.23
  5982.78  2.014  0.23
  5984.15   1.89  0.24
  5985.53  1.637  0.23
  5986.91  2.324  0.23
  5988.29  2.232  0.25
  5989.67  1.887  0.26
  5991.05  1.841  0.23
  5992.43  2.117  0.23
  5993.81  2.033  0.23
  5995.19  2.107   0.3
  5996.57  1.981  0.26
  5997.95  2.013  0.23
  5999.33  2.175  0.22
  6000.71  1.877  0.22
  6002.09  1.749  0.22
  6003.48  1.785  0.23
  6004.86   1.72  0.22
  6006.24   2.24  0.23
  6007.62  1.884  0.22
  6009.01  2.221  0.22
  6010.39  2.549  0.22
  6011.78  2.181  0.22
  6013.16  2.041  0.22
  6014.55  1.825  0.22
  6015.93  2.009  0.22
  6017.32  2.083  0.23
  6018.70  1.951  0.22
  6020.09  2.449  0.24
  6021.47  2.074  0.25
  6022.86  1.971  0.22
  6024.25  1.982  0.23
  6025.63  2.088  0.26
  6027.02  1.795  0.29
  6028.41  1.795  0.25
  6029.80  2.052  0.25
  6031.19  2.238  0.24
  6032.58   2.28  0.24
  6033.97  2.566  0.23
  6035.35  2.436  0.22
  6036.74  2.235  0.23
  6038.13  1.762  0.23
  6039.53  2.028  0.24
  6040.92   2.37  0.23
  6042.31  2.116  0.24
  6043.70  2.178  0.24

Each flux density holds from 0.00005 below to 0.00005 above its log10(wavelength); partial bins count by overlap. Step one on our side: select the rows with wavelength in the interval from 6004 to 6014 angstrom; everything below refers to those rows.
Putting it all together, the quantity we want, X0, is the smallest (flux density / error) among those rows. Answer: 7.8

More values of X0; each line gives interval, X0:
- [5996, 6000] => 7.6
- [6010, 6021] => 8.3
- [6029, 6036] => 8.2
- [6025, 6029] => 6.2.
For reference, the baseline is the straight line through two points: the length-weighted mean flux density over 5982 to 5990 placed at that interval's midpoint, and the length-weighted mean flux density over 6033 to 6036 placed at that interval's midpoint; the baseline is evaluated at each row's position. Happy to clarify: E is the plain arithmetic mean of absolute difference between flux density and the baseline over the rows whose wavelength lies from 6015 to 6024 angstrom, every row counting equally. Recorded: 0.283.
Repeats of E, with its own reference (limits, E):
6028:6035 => 0.303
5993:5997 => 0.063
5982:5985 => 0.069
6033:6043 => 0.333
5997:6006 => 0.283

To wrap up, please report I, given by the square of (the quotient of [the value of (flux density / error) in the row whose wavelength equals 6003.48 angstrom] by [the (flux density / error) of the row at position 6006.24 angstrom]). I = 0.64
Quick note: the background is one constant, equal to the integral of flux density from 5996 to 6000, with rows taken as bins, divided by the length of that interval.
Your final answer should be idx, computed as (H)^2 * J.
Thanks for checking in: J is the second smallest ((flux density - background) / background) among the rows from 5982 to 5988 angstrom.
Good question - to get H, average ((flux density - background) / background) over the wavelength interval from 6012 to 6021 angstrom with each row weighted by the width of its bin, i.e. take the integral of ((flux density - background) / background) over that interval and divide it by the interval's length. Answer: 0.0000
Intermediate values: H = 0.00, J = -0.08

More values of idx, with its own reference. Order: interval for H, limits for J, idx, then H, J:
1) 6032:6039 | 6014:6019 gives -0.0005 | 0.09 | -0.05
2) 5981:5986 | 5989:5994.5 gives -0.0005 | -0.08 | -0.08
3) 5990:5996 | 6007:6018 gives 0.0000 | -0.02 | -0.09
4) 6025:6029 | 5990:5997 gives -0.0002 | -0.08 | -0.04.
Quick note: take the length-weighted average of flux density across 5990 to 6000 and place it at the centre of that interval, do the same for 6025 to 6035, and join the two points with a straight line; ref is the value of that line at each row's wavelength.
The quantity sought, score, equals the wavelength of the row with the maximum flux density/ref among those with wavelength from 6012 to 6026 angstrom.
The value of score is 6020.09 angstrom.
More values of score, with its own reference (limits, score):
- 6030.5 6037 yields 6033.97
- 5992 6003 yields 5999.33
